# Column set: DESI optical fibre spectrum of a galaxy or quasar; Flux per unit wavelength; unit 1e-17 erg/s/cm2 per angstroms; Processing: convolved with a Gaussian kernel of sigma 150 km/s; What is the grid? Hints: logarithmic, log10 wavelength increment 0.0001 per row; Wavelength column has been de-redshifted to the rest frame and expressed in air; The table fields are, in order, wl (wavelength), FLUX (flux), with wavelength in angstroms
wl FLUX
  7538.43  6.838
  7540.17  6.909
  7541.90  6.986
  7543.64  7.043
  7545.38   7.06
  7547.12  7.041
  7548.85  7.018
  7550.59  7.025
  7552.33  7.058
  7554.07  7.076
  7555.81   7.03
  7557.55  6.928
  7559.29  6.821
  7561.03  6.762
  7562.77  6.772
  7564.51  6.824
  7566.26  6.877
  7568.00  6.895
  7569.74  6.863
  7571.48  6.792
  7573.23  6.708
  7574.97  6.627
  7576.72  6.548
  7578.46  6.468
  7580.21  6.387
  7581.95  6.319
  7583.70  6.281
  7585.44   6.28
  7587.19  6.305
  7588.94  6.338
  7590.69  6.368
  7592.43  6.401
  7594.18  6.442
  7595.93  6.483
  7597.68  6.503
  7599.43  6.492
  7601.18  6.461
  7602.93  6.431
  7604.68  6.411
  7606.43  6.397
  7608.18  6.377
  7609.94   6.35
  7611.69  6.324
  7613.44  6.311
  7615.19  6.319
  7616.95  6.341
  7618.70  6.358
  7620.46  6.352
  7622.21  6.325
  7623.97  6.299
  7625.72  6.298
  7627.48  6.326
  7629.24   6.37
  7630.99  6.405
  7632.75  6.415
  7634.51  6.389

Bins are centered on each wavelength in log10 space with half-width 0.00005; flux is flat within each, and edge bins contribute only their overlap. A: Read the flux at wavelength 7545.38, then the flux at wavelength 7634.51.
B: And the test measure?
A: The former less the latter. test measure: 0.67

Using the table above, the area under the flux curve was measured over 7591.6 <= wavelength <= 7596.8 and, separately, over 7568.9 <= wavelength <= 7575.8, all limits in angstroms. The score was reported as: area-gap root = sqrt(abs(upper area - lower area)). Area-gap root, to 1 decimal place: 3.6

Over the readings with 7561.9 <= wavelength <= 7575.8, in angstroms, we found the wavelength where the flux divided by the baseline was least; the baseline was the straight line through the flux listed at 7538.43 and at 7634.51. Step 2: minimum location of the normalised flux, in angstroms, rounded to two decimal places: 7574.97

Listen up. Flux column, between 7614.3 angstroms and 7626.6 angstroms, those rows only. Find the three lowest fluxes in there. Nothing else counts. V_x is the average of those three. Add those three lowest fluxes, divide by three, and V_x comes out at 6.31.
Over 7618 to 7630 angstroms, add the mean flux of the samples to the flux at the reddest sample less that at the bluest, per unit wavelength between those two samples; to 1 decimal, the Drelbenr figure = 6.3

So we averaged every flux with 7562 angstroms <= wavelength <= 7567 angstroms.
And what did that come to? 6.82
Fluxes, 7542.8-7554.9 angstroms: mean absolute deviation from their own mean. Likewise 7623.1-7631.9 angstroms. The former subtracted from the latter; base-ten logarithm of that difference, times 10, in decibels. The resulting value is -17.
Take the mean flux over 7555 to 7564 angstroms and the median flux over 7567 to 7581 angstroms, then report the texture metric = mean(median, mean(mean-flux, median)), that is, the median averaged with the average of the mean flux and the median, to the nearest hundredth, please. 6.72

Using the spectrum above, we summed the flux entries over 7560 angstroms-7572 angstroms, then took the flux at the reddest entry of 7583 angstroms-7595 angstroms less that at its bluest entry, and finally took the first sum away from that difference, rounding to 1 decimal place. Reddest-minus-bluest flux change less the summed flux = -47.6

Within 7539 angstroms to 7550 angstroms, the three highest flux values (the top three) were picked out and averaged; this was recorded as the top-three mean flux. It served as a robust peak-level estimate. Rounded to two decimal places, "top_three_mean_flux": 7.05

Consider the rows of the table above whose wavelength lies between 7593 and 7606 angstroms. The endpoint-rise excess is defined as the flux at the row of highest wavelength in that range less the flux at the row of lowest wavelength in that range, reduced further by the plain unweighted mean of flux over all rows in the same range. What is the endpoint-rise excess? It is -6.49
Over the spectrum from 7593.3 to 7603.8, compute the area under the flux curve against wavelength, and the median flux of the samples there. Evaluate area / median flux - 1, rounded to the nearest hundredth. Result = 9.49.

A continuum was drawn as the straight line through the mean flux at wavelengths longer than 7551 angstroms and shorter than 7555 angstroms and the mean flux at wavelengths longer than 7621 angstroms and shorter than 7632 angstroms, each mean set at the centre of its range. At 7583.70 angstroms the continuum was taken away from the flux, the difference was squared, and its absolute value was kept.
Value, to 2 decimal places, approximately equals 0.23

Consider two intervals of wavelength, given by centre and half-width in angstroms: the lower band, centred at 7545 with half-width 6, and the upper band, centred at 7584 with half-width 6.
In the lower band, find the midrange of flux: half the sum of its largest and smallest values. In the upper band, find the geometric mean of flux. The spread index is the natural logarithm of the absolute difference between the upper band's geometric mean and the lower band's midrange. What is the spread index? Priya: -0.4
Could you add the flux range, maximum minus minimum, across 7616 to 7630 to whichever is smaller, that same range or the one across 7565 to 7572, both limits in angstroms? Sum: 0.14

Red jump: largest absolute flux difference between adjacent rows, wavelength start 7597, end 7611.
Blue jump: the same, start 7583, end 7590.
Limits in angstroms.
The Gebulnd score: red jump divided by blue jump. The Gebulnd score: 0.94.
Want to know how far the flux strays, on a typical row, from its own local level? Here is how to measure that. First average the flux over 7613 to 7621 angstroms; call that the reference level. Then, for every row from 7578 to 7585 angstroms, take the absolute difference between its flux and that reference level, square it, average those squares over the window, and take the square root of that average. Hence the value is 0.1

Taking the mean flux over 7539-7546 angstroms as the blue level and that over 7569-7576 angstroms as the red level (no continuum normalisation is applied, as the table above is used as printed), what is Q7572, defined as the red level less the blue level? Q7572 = -0.25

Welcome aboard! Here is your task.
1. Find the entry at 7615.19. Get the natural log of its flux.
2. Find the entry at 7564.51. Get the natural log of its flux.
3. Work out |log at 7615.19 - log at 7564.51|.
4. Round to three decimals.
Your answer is 0.077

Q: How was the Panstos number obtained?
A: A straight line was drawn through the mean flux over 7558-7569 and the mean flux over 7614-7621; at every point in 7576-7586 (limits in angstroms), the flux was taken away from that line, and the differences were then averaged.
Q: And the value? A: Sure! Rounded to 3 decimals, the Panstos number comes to 0.289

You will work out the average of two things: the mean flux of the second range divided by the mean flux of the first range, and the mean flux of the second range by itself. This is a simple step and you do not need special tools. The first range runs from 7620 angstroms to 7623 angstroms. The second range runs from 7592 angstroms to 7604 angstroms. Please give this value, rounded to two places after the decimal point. 3.74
